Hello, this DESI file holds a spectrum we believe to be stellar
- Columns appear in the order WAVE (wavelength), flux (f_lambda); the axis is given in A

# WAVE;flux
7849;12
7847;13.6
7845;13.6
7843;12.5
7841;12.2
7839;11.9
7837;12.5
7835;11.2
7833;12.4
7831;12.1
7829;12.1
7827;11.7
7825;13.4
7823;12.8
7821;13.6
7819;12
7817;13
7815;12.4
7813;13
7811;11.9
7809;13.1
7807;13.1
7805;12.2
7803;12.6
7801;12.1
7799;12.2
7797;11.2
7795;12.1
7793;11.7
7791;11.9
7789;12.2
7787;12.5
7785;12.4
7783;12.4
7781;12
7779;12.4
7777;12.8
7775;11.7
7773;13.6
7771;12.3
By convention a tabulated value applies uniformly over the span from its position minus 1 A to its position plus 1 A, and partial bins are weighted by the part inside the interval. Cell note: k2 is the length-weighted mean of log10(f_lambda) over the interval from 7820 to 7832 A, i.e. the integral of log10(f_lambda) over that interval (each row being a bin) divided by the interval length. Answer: 1.10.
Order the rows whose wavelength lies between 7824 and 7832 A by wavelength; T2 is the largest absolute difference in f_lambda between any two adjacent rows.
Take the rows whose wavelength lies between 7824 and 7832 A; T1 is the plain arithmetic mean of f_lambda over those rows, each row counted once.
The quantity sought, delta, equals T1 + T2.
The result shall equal 14.0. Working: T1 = 12.3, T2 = 1.70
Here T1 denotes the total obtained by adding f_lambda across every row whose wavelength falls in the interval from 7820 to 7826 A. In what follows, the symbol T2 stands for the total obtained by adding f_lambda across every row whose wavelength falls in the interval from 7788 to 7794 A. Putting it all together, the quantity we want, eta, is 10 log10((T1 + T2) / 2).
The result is 15.8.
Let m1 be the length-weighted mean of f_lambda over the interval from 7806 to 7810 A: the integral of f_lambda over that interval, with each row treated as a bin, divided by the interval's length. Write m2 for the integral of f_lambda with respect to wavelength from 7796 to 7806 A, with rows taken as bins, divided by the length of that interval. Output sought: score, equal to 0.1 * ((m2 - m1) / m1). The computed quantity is -0.0079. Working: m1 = 13.1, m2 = 12.1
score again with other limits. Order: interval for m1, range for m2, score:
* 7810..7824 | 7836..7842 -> -0.0037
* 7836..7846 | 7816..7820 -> -0.0003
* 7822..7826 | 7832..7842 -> -0.0081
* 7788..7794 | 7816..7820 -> 0.0047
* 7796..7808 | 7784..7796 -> -0.0008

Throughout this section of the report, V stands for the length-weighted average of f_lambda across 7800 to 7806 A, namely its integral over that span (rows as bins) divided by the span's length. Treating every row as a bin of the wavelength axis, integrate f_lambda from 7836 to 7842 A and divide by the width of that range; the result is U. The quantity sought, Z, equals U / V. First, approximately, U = 12.2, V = 12.3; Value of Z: 0.99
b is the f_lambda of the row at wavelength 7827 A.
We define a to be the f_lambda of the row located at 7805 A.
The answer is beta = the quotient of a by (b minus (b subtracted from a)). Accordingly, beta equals 1.09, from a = 12.2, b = 11.7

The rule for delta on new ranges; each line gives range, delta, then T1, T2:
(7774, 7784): 13.4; 12.3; 1.10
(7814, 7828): 14.4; 12.7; 1.70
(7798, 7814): 13.7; 12.5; 1.20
